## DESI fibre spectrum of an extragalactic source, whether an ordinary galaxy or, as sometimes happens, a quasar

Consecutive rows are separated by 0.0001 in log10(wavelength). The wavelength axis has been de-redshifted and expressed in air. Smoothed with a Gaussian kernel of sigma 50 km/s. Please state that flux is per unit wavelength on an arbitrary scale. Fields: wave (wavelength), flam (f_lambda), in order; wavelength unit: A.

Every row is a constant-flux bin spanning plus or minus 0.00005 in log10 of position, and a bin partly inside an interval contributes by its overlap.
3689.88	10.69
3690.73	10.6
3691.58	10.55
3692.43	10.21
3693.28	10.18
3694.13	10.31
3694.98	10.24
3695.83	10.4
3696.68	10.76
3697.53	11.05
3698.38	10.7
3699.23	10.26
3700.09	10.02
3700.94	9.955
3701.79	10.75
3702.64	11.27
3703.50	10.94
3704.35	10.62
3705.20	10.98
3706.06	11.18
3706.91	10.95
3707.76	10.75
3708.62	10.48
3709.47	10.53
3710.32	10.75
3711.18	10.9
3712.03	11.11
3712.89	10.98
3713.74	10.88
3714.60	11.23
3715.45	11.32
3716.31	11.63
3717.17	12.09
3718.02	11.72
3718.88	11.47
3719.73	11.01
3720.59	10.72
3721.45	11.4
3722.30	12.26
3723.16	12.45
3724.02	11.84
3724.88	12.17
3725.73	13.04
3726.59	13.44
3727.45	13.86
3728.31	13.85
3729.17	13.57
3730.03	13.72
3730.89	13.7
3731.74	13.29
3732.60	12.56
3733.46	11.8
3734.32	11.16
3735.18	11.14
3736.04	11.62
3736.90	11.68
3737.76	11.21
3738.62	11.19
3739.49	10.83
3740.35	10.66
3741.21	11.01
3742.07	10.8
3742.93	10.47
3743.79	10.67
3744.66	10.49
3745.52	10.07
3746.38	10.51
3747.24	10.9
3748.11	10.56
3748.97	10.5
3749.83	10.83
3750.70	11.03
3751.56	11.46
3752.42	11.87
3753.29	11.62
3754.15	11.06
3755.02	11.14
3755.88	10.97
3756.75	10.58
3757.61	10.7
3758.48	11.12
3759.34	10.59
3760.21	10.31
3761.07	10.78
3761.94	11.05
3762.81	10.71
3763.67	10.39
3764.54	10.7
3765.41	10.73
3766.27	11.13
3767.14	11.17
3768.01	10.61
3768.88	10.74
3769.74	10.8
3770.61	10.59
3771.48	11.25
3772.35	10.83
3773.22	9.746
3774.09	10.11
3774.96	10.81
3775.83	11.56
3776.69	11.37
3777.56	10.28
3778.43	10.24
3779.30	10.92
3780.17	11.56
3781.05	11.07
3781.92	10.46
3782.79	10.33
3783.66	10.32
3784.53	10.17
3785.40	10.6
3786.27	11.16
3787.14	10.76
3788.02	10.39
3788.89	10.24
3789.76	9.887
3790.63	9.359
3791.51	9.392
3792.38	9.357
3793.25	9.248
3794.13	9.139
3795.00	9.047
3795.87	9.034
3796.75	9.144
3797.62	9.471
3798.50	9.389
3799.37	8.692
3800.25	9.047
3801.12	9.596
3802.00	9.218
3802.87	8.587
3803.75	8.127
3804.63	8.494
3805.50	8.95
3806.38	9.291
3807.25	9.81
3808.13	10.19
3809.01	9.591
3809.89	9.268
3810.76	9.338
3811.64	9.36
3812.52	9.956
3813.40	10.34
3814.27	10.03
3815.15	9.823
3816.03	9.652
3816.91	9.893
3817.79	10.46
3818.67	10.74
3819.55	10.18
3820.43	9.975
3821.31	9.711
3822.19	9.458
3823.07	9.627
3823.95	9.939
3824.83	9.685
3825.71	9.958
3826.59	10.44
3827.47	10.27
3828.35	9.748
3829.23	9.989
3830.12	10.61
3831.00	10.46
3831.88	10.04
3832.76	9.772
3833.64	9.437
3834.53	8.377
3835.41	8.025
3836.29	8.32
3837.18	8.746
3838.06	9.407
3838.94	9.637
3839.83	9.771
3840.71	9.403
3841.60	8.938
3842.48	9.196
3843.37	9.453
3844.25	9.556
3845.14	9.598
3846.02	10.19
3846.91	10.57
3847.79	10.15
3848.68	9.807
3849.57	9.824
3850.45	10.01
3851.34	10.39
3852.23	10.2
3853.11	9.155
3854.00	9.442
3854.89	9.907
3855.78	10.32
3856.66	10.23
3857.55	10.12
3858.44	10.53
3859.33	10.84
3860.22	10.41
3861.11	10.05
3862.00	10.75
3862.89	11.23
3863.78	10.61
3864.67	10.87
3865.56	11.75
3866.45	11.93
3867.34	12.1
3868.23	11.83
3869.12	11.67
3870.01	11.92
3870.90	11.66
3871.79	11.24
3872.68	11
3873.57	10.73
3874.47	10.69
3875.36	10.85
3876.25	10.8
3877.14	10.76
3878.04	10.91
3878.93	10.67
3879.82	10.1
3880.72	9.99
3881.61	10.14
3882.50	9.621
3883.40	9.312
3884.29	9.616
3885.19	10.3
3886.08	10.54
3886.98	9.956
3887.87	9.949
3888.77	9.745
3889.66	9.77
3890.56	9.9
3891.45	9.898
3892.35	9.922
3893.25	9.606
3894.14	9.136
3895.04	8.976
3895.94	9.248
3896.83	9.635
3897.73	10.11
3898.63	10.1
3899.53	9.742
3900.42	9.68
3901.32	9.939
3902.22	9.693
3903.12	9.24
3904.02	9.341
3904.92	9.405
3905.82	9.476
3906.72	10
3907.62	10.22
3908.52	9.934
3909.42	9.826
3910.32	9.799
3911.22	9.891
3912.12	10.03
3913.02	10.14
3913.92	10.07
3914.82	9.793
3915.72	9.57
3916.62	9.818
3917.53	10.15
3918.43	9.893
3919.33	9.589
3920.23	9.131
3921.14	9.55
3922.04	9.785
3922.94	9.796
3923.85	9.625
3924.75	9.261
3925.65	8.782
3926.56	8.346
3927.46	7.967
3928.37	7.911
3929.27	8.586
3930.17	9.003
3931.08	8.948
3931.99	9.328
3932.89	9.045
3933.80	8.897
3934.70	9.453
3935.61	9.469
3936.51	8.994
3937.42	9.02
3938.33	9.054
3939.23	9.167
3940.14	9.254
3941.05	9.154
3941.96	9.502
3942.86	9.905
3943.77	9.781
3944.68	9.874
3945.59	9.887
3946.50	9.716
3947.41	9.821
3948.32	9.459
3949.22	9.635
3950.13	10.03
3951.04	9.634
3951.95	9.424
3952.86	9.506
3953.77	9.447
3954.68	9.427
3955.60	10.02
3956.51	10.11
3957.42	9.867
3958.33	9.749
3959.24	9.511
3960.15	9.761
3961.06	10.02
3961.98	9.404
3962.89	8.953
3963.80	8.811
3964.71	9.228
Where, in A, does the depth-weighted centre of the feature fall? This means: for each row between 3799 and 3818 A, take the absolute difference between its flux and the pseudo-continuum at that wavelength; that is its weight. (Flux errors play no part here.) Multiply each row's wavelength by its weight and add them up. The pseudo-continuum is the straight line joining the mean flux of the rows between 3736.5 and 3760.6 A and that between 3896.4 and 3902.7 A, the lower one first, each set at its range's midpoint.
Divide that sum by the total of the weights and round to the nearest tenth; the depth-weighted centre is 3806.1 A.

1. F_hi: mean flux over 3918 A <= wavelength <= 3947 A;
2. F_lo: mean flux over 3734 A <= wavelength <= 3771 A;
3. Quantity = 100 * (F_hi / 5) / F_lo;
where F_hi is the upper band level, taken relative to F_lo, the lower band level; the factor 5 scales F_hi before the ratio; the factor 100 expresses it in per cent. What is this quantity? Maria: 17.0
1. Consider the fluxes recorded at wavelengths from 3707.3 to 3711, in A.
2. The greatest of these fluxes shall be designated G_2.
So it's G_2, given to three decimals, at 10.750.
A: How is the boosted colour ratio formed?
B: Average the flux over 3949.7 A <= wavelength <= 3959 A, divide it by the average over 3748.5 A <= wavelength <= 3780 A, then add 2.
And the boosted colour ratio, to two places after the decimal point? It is 2.90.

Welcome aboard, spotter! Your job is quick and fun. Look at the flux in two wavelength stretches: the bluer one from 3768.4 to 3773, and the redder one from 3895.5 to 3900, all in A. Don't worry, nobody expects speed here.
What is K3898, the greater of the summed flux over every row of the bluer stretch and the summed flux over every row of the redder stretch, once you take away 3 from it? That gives 51.2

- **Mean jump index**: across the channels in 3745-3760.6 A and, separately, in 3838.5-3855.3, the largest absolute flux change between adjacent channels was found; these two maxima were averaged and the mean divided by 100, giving 0.0080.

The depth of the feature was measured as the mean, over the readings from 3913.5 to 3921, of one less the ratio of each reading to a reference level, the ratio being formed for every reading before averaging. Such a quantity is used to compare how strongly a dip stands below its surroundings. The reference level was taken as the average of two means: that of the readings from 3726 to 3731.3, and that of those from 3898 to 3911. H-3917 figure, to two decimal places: 0.17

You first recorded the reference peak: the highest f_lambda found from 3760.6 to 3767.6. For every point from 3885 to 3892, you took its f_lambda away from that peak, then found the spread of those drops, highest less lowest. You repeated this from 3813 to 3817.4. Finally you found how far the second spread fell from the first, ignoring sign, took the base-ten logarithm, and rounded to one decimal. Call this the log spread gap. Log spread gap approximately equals -1.0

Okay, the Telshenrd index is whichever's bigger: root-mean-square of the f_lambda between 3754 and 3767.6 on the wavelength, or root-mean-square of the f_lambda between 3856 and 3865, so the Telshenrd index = 10.8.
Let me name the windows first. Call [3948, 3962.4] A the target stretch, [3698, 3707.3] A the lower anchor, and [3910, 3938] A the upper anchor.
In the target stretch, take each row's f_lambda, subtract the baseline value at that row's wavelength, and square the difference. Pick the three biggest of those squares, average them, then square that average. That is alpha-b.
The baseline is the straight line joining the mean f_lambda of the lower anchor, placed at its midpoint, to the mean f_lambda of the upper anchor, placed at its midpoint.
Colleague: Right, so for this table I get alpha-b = 0.7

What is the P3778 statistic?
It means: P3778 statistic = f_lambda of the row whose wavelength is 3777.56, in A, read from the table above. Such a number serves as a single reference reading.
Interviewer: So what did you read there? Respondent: 10.28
